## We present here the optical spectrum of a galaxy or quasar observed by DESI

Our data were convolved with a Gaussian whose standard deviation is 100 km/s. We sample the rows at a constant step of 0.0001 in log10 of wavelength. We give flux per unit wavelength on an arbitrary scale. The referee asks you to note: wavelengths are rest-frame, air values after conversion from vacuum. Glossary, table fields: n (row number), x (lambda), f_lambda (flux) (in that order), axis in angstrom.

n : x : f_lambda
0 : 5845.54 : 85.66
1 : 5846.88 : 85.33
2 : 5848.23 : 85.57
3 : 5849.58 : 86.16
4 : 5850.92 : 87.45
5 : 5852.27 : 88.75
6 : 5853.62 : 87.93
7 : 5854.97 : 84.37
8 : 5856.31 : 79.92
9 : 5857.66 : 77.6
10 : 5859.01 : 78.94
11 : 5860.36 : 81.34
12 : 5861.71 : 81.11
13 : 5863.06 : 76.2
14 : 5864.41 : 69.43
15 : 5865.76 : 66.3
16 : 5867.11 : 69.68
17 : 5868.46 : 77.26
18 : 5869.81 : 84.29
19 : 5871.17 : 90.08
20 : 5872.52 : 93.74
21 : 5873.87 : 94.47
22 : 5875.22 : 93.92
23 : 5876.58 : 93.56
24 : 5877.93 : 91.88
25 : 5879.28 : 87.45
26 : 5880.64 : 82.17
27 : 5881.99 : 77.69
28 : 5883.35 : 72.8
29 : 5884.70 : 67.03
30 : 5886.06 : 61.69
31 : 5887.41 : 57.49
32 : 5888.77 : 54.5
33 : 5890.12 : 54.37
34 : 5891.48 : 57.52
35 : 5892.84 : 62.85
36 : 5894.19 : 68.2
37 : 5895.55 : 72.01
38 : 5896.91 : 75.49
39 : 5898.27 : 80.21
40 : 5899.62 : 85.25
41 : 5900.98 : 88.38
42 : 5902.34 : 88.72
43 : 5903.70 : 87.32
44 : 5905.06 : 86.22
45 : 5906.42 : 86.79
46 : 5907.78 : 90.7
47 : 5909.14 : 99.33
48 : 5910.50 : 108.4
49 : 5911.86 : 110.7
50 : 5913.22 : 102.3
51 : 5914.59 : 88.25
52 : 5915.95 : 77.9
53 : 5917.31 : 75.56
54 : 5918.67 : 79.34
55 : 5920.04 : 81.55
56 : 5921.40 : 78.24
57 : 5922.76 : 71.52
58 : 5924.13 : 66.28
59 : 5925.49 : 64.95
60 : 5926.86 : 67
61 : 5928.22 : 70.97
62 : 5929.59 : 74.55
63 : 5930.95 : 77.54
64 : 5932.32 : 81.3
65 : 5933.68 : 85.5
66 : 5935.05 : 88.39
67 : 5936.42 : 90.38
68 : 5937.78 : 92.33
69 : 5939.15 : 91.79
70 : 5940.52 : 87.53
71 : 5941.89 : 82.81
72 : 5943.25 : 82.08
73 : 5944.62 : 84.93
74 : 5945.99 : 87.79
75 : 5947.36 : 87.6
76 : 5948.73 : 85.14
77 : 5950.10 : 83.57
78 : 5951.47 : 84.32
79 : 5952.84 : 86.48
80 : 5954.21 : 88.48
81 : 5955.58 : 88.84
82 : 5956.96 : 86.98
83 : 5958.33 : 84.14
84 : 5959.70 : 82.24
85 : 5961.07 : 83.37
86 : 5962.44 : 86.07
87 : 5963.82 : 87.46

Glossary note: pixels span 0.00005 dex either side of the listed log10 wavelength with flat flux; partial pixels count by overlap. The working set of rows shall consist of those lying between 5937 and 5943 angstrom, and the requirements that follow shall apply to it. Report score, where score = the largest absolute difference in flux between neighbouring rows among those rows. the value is 4.7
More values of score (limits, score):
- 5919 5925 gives 6.7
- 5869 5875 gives 5.8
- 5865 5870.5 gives 7.6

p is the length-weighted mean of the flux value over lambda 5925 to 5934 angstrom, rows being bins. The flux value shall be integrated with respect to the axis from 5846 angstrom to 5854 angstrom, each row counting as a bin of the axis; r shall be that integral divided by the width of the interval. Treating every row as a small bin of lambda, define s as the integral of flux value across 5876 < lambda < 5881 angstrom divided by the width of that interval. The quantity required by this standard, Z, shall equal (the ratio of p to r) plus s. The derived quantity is 90.0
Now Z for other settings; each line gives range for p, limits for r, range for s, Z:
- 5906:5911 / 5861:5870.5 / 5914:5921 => 81.7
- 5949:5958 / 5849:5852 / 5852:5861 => 83.4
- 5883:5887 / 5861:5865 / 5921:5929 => 70.4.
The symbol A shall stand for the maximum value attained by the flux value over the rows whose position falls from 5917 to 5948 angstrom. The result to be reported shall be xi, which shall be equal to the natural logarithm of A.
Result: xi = 4.53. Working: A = 92.33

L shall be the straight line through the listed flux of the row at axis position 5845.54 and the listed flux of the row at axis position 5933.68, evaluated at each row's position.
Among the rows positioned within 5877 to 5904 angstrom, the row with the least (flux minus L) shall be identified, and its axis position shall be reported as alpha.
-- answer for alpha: 5890.12 angstrom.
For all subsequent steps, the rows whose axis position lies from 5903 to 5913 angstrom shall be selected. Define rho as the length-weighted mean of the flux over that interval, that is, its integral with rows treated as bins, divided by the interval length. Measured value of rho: 96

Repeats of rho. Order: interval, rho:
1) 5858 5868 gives 75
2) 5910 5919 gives 92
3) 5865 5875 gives 83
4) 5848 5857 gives 86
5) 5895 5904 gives 82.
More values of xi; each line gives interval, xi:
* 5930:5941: 4.53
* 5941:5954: 4.47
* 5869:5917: 4.71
